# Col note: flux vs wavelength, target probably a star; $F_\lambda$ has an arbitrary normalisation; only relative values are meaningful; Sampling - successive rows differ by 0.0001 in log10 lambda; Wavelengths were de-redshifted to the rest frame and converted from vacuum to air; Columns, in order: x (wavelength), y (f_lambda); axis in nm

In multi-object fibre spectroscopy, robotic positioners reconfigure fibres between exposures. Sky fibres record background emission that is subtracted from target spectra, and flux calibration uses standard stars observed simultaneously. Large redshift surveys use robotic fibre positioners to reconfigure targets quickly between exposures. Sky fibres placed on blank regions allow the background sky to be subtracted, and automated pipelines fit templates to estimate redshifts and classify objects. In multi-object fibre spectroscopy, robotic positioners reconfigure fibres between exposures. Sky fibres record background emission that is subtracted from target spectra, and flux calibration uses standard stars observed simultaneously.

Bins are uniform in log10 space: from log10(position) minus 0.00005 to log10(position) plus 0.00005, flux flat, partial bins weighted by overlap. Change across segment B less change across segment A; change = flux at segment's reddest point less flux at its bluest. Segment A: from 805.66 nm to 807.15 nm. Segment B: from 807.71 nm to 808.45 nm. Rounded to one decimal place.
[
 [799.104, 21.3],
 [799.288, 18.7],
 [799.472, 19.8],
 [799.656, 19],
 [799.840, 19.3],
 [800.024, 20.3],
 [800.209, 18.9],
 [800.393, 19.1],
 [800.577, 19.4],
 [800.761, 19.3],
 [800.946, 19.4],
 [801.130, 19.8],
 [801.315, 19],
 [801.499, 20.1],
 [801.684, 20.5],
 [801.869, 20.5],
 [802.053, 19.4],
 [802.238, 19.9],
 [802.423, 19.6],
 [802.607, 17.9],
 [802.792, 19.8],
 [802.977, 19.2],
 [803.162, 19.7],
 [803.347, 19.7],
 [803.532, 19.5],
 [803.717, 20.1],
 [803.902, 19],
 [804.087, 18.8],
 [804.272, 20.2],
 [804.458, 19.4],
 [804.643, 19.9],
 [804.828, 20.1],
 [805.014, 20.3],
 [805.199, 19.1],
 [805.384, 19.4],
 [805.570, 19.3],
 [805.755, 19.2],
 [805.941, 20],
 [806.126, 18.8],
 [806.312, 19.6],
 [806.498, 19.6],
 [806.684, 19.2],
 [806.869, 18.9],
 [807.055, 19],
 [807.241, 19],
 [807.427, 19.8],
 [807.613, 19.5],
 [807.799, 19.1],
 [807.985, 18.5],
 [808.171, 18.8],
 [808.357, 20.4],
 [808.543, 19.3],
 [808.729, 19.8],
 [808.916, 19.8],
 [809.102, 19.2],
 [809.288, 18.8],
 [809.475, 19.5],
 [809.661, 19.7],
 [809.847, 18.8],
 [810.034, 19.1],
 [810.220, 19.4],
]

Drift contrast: 1.5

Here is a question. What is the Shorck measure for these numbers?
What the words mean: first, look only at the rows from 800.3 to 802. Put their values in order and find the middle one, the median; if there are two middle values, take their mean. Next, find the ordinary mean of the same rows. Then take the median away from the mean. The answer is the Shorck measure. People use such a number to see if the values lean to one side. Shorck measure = 0.28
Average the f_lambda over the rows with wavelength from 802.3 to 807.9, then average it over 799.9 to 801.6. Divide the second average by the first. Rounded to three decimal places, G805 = 1.003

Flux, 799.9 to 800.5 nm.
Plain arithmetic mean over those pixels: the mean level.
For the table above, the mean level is 19.4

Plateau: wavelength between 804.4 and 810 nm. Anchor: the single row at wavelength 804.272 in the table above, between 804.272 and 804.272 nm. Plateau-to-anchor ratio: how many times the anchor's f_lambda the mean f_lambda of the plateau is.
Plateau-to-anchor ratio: 0.96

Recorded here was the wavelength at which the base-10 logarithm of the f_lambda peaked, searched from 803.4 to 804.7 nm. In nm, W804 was 804.272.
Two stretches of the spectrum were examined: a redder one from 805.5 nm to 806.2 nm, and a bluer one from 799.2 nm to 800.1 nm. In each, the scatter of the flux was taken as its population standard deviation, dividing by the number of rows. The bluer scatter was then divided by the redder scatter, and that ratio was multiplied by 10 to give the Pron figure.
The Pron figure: 13.2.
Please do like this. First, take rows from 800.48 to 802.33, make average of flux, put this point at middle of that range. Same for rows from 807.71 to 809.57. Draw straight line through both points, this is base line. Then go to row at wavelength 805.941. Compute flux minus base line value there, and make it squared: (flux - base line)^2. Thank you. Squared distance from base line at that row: 0.28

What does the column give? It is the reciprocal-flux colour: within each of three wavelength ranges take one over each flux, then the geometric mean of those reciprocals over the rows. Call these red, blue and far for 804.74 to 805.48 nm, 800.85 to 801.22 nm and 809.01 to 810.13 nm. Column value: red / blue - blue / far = 0.02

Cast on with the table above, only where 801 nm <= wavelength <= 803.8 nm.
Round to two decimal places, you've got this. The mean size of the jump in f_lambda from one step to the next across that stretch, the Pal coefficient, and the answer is 0.69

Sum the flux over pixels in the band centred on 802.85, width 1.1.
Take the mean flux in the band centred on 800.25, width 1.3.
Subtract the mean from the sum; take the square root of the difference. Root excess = 10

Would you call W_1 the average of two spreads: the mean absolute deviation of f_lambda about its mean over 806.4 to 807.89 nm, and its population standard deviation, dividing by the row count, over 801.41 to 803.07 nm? 0.514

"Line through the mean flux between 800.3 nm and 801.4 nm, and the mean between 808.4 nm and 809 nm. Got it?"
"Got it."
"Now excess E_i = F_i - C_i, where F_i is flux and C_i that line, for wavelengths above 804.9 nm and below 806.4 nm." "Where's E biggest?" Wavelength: 805.014 nm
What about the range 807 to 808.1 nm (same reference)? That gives 807.427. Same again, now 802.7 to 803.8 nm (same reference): 803.717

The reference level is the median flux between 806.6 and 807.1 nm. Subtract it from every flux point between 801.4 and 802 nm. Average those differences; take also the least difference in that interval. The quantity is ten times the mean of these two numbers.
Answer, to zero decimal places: 12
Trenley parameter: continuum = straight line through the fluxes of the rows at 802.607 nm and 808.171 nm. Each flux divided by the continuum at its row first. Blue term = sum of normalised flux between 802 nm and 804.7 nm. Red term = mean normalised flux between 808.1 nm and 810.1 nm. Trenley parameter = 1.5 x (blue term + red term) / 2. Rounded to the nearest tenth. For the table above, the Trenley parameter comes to 12.9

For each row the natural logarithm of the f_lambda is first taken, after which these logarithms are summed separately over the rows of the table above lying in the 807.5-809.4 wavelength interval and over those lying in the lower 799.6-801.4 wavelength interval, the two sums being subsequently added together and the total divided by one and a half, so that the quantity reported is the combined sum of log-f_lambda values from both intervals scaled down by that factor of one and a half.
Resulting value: 39.5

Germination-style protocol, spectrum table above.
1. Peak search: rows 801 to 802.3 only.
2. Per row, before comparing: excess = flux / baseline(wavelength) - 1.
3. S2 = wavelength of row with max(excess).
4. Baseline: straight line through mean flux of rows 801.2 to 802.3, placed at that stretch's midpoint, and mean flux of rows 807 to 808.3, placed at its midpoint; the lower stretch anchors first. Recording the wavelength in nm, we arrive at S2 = 801.869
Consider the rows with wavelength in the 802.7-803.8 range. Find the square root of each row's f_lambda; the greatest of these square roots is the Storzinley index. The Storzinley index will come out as 4.48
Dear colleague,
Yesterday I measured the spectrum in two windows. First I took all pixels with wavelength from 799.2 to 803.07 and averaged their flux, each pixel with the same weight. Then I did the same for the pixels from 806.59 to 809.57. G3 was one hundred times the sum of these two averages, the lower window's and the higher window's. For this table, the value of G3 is 3876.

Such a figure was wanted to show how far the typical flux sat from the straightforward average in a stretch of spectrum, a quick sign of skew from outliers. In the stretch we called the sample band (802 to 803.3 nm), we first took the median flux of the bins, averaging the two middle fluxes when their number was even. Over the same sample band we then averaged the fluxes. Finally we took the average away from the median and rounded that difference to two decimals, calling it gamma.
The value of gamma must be 0.24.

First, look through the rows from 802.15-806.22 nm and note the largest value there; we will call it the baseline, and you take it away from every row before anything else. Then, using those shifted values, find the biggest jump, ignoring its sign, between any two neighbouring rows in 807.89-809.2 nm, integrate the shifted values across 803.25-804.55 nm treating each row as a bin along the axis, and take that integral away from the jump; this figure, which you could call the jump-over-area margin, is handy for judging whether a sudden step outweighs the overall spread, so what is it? 2.60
